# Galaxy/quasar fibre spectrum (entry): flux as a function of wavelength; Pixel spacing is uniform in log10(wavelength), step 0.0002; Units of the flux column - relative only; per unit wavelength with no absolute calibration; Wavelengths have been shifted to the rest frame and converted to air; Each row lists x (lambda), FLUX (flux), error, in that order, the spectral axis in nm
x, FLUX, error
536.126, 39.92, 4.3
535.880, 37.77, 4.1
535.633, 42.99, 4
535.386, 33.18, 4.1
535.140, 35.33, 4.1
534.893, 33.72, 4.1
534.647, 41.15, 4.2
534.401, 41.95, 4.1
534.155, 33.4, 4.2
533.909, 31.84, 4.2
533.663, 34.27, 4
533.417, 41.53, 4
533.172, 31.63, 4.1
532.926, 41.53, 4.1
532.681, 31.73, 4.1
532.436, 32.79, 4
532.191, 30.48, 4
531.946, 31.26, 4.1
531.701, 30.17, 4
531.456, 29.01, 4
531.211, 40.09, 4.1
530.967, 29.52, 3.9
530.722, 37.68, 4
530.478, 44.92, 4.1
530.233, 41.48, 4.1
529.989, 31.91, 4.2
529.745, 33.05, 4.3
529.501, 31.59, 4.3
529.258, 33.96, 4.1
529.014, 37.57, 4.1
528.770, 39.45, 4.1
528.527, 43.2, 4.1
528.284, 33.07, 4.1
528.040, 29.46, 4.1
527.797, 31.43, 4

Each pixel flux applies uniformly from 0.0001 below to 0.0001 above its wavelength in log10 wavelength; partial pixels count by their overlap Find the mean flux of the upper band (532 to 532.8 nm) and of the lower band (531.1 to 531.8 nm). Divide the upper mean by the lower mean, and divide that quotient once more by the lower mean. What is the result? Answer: 0.029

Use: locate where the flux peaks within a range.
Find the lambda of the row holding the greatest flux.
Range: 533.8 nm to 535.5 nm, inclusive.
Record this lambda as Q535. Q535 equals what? 534.401 nm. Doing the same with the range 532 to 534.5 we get 534.401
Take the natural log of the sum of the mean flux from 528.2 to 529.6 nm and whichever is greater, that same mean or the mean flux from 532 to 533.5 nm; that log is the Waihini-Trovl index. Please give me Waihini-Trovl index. 4.29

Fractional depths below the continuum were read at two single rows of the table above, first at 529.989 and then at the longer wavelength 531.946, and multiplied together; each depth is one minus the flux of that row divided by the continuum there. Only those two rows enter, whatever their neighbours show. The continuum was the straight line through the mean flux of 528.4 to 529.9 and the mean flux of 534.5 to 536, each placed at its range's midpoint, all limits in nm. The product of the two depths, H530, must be 0.02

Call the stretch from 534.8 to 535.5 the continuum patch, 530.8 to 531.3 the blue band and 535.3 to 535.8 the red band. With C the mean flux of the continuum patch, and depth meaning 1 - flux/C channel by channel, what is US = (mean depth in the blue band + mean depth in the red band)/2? -0.07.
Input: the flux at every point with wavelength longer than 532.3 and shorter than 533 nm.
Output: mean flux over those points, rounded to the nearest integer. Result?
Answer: 35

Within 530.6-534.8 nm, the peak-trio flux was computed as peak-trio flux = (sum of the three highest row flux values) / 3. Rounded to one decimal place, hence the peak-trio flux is 41.7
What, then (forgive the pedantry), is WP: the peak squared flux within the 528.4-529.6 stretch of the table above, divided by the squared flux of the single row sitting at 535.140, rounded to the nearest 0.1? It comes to 1.5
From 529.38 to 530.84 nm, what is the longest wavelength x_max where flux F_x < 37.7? 530.722 nm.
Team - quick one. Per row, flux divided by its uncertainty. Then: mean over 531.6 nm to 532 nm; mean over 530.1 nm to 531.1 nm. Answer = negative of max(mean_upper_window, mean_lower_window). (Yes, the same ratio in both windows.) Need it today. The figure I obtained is -9.5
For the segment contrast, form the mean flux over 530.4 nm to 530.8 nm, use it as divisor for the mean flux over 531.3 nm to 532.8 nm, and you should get 0.75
